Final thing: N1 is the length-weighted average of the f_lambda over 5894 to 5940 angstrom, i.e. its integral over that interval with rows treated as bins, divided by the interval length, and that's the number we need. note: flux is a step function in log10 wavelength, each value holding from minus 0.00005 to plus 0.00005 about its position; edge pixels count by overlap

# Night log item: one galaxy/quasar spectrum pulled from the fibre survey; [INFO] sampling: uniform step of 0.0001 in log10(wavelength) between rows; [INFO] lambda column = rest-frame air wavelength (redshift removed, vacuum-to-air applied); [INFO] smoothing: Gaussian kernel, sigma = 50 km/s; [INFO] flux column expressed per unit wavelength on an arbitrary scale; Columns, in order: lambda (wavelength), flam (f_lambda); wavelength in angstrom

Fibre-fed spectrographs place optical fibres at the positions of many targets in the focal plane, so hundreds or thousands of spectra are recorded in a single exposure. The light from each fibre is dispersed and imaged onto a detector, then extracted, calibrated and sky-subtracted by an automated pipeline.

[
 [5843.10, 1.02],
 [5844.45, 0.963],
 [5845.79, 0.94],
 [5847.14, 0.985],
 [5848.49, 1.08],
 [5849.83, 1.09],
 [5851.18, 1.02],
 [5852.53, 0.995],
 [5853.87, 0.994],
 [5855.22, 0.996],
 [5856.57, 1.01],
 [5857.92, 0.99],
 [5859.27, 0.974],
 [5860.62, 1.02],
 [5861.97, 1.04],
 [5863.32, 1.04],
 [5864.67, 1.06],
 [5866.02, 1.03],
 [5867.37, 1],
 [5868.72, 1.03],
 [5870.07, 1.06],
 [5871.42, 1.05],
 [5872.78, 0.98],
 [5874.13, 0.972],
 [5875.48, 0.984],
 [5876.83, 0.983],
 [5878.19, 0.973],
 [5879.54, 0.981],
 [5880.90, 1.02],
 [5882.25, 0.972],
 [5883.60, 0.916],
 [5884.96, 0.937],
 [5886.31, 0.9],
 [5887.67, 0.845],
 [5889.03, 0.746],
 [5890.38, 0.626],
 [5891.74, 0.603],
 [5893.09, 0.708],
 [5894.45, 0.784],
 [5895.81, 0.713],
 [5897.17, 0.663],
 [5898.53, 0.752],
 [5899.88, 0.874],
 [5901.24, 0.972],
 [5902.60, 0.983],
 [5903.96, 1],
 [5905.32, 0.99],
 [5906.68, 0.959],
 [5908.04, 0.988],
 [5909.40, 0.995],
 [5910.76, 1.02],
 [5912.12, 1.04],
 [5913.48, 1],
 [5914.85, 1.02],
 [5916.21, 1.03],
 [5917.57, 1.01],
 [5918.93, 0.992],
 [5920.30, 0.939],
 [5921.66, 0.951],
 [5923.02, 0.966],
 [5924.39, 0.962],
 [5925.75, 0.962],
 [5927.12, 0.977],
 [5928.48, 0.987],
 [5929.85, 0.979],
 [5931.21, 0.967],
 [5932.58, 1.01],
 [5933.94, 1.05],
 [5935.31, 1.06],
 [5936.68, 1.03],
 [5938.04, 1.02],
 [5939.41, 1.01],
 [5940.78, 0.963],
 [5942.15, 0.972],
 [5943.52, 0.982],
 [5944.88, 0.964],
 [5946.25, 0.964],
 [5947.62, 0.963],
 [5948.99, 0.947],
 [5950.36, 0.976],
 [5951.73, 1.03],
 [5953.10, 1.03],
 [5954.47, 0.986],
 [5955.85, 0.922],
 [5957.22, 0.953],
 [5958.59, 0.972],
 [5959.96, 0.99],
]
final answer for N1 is 0.96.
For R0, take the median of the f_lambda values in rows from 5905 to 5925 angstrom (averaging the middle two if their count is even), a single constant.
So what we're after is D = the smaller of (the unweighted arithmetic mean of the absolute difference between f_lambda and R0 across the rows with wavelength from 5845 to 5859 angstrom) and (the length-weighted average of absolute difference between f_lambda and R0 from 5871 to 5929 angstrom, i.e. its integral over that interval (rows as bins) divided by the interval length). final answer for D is 0.0302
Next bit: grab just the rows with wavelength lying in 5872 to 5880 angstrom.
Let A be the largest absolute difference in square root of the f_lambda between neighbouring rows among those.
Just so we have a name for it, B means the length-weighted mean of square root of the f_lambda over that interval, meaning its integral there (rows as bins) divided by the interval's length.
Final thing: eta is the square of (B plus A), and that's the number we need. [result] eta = 0.99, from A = 0.006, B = 0.989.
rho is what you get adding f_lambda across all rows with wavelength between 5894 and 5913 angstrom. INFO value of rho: 12.7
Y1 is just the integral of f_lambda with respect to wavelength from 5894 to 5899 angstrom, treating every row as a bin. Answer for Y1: 3.6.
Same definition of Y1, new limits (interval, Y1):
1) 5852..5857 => 5.0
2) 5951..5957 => 5.9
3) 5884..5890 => 5.1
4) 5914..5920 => 6.0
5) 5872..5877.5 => 5.4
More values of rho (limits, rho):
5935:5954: 13.9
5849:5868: 14.3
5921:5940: 13.9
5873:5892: 12.5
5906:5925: 13.9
